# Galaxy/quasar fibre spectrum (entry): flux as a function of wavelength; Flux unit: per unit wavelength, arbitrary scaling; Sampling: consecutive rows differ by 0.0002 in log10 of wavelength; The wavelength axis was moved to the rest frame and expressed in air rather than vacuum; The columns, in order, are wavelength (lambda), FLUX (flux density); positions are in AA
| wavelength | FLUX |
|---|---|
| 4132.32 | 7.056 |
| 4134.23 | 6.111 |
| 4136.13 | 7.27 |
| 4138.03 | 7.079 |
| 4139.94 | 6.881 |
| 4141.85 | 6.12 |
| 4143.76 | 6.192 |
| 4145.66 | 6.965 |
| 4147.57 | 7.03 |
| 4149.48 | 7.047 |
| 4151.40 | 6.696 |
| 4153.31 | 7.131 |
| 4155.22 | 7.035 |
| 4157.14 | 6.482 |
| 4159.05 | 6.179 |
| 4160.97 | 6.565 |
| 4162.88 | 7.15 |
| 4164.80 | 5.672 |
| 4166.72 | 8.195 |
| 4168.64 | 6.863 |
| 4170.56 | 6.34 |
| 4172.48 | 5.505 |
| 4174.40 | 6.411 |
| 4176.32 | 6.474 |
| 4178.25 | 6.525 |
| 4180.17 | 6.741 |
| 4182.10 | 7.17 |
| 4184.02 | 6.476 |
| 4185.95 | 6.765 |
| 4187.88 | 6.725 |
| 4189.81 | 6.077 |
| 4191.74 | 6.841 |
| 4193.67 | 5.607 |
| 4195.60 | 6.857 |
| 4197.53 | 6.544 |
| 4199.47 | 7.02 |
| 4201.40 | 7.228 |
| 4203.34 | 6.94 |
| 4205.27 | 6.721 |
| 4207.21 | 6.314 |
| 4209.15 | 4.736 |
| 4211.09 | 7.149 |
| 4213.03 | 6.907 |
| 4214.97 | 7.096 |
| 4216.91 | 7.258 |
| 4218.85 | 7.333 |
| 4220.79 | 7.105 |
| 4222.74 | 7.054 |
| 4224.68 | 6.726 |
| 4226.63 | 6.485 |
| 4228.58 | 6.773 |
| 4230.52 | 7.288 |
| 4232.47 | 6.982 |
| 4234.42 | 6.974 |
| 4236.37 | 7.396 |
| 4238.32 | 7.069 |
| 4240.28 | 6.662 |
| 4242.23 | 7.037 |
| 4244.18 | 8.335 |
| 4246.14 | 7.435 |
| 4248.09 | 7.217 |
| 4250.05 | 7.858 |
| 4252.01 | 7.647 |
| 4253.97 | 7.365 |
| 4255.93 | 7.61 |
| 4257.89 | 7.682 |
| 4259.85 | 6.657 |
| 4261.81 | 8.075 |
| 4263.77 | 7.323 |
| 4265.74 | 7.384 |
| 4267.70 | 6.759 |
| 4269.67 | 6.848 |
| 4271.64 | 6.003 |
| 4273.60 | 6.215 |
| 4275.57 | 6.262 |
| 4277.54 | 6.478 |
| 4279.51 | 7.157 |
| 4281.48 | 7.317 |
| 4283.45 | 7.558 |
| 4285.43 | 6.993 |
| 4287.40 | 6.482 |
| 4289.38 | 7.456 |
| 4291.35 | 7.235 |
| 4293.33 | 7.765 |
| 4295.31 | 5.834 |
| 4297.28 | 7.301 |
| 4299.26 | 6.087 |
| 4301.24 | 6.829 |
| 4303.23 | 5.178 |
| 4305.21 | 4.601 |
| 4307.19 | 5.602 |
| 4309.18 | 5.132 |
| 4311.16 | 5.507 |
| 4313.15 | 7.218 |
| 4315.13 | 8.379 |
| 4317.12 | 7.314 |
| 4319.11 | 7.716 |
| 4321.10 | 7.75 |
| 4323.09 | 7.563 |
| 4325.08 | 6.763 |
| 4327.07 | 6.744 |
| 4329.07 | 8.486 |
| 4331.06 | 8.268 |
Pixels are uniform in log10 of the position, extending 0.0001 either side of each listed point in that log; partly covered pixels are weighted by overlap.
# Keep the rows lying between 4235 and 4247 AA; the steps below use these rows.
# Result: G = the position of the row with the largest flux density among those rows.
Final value 4244.18 AA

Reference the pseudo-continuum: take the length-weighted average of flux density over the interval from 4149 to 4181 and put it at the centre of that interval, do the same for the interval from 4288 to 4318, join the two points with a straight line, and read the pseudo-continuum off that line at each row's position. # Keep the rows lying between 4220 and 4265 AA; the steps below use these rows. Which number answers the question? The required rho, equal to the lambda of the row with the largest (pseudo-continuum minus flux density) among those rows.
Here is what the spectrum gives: 4226.63 AA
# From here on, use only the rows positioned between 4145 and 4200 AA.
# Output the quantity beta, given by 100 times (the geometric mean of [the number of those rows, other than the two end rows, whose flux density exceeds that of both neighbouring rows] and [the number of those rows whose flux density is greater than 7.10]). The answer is 566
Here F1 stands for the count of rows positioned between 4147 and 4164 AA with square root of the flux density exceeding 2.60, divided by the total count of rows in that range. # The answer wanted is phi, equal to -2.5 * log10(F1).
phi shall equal 0.6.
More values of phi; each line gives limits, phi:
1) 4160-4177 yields 1.2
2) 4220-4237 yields 0.3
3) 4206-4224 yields 0.3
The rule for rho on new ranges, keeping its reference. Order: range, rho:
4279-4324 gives 4305.21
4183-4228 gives 4209.15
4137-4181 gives 4172.48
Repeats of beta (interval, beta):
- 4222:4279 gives 1020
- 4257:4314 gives 1039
